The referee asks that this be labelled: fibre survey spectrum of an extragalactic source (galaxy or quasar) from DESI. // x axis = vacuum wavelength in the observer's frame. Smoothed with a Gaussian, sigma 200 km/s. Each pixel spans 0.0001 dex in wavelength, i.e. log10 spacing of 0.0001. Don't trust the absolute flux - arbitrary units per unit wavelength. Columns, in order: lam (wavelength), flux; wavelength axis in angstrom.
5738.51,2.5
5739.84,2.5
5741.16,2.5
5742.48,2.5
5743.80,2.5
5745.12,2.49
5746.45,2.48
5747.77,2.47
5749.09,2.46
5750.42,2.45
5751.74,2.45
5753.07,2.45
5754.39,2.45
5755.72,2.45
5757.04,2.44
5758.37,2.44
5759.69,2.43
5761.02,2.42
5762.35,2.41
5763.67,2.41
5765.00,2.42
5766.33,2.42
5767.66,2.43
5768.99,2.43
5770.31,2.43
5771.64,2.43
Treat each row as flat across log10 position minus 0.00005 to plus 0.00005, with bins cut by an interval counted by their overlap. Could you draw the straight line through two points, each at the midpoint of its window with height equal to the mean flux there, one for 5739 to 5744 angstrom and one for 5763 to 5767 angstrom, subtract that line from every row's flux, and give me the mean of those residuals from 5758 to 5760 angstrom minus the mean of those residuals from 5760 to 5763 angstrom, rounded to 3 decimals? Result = 0.010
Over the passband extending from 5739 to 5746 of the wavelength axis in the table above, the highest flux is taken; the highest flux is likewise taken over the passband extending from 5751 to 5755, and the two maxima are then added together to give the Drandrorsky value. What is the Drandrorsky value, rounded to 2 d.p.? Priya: 4.95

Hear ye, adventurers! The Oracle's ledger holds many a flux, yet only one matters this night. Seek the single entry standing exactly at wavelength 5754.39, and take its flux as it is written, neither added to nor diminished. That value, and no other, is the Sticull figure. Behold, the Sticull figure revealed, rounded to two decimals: 2.45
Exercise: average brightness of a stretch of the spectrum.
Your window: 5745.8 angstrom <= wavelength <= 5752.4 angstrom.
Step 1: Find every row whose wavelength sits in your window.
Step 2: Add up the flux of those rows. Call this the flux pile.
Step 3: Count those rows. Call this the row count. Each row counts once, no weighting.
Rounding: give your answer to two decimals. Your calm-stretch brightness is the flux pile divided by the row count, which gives 2.46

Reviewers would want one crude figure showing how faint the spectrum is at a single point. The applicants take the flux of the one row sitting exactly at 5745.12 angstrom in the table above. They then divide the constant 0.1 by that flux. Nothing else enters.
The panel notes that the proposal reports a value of 0.0402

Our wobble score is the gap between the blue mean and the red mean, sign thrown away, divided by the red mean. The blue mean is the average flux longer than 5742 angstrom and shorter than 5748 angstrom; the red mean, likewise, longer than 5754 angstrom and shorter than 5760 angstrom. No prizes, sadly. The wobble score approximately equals 0.019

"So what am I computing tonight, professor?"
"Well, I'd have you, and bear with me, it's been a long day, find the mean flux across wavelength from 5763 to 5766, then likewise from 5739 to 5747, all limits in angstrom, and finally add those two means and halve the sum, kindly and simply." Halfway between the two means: 2.46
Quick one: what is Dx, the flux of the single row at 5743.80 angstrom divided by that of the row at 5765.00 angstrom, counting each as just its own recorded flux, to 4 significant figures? 1.033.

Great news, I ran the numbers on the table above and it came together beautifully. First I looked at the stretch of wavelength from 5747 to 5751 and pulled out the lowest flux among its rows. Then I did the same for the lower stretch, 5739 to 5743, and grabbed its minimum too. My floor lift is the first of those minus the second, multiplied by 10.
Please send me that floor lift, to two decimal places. -0.50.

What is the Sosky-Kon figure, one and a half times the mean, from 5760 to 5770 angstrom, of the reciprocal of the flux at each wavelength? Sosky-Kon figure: 0.620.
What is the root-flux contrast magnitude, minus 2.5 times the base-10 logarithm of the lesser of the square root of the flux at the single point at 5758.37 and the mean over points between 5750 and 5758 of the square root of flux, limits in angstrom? -0.484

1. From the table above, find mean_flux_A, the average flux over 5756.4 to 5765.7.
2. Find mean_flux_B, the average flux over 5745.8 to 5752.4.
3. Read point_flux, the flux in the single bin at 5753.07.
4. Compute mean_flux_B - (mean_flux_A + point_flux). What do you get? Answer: -2.41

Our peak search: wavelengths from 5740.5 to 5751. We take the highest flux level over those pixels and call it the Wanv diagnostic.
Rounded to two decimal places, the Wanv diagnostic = 2.50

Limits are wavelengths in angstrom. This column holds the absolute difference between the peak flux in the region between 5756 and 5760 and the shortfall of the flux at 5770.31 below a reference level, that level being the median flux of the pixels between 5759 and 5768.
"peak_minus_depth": 2.45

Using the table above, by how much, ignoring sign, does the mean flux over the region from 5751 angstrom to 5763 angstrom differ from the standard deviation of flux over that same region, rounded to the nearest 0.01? 2.42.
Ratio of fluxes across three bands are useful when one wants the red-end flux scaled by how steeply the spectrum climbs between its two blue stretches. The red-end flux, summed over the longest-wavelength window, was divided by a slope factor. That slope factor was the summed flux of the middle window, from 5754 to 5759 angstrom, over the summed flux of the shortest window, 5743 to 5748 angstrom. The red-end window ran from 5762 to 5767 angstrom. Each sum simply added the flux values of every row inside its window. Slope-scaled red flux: 9.82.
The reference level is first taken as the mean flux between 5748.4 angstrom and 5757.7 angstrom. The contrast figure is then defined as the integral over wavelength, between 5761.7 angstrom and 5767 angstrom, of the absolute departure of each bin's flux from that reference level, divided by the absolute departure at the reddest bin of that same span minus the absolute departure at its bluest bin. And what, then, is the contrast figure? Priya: -19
